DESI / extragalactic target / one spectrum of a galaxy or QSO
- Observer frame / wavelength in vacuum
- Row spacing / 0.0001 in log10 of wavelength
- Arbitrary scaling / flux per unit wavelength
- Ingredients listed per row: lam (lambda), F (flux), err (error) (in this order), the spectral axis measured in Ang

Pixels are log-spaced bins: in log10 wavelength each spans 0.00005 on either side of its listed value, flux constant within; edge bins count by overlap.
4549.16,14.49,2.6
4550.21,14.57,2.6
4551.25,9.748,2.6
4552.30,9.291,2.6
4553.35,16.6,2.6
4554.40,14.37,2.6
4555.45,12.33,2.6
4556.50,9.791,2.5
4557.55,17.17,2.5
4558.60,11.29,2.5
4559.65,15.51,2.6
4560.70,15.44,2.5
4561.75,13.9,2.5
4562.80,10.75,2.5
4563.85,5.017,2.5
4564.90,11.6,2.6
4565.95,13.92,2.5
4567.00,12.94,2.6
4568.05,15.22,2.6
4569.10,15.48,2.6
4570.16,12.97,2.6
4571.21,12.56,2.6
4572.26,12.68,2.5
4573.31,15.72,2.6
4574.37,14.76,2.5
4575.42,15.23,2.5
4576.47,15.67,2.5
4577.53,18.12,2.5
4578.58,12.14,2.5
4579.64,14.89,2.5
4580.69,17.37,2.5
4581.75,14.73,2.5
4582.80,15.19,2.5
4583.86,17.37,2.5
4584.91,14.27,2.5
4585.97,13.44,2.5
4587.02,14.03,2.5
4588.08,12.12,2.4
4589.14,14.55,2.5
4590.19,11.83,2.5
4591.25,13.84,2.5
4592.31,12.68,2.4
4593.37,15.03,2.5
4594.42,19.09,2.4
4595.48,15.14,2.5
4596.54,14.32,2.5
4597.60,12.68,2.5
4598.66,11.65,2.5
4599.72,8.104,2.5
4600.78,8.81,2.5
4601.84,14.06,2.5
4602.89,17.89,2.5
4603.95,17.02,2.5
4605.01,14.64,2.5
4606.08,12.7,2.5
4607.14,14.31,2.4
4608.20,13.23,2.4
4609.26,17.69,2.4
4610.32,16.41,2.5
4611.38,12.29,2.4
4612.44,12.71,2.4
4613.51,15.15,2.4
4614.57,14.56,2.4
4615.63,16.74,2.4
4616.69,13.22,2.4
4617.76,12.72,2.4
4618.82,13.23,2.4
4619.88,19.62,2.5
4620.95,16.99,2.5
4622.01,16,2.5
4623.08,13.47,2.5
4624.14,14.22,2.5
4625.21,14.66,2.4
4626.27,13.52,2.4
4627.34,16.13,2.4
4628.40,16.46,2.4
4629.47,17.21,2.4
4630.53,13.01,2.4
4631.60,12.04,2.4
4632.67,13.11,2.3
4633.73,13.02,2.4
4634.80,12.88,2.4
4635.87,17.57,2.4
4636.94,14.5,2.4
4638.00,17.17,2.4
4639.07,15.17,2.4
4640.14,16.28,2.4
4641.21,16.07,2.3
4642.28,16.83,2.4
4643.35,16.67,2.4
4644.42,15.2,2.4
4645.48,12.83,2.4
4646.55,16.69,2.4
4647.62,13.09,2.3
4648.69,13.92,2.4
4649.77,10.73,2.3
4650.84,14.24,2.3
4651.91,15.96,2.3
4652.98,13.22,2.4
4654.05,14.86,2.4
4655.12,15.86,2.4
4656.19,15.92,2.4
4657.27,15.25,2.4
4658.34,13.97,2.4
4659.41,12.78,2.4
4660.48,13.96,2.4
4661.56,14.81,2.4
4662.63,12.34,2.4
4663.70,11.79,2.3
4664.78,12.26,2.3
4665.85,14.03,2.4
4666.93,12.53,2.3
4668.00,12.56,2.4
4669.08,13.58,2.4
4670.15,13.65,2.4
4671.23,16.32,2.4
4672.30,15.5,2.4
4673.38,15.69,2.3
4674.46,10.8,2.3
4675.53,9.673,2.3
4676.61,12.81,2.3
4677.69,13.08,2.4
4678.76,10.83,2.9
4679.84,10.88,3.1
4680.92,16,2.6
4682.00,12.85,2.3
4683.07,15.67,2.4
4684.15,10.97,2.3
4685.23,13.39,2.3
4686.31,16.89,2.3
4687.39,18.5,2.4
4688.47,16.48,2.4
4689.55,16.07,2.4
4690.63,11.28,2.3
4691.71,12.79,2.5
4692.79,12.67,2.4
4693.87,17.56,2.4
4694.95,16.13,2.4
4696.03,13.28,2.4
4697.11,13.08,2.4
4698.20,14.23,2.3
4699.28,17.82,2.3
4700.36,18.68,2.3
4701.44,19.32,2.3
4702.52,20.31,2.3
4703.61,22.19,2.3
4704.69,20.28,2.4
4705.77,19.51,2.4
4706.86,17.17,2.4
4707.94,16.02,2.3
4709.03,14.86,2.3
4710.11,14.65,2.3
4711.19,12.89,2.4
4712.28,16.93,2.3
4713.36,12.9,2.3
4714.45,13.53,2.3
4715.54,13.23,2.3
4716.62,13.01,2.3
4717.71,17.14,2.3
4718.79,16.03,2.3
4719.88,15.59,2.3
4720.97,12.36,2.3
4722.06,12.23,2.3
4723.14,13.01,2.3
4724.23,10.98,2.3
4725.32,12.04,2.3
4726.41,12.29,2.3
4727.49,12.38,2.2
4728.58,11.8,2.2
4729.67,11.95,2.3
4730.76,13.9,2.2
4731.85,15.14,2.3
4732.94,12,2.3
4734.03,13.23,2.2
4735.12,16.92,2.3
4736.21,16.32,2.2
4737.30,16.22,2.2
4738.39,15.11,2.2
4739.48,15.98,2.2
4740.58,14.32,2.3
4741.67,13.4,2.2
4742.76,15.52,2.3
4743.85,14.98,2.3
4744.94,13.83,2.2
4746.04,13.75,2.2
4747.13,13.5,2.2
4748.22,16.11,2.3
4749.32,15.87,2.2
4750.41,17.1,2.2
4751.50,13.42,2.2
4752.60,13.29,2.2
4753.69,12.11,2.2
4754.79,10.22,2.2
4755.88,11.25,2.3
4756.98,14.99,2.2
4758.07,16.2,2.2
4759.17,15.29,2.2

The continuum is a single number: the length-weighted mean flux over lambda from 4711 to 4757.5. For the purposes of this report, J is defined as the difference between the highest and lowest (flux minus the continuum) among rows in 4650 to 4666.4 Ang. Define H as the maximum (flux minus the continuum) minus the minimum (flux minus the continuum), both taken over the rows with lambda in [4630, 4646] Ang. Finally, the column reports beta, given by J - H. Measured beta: -1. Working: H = 5.5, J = 4.2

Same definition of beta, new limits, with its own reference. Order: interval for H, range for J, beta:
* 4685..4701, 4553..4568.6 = 5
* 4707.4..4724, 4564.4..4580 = 2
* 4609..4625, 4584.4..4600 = 4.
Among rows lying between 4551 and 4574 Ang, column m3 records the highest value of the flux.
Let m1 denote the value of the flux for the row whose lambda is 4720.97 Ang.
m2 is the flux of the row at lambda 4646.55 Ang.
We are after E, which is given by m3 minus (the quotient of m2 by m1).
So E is 15.8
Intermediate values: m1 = 12.36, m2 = 16.69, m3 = 17.17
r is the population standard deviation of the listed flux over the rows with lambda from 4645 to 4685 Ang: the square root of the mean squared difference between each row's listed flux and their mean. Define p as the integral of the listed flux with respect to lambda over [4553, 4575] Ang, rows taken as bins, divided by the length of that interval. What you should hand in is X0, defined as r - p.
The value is -11.5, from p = 13.3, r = 1.82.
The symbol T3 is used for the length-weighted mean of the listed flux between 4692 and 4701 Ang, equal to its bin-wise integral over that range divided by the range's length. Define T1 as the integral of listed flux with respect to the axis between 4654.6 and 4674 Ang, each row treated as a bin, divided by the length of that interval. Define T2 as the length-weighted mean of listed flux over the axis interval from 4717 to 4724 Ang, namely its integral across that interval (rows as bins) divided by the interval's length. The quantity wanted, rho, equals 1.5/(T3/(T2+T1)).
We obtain 2.75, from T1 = 14.0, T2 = 14.2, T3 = 15.4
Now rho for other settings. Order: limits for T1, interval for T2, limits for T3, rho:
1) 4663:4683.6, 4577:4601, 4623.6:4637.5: 2.82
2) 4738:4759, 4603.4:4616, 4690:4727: 2.87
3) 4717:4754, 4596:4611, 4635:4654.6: 2.79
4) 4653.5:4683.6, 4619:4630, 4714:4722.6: 3.11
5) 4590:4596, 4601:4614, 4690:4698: 3.19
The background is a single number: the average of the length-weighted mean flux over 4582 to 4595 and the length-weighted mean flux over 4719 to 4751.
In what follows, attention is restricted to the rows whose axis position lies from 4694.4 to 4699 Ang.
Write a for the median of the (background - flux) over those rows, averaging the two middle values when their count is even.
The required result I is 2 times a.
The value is 1.0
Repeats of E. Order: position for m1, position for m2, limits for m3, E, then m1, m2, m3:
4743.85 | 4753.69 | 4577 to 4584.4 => 17.3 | 14.98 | 12.11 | 18.12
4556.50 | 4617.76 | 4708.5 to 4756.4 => 15.8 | 9.791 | 12.72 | 17.14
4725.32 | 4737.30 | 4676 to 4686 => 14.7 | 12.04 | 16.22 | 16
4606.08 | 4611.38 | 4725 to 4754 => 16.1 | 12.7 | 12.29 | 17.1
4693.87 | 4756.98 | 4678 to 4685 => 15.1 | 17.56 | 14.99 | 16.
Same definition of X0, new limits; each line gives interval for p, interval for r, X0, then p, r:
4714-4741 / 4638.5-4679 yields -12.0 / 13.9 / 1.85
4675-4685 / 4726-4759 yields -10.8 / 12.6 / 1.81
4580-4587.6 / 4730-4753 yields -13.8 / 15.2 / 1.39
